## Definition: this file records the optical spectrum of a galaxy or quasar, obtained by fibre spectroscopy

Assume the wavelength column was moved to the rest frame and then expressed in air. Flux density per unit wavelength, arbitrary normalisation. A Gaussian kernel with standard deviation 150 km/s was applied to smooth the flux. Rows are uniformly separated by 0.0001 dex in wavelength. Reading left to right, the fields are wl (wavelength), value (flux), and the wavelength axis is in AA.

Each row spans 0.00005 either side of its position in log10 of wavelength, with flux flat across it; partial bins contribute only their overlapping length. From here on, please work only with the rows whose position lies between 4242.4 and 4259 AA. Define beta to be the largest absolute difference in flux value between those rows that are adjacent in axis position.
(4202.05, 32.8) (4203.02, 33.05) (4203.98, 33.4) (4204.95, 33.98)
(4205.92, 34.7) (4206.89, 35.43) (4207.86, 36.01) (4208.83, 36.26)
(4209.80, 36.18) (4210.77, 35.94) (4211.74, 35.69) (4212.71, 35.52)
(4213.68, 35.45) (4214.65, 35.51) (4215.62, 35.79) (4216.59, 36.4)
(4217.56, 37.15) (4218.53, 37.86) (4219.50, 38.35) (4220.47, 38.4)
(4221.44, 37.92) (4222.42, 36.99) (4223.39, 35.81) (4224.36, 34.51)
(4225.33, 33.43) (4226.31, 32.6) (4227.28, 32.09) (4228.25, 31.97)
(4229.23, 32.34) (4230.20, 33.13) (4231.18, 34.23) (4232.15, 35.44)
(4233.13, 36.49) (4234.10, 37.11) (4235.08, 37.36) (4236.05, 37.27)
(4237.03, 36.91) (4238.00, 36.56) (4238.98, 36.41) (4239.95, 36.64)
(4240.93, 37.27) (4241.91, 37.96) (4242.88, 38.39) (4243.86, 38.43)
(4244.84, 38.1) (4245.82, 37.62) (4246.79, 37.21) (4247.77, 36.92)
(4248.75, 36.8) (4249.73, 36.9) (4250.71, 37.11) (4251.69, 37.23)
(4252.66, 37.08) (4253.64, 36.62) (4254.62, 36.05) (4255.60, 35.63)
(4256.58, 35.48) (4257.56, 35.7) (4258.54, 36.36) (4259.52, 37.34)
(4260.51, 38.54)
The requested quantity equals 0.66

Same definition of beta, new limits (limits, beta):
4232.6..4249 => 0.69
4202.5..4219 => 0.75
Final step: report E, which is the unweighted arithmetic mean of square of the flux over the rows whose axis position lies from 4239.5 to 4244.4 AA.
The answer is 1425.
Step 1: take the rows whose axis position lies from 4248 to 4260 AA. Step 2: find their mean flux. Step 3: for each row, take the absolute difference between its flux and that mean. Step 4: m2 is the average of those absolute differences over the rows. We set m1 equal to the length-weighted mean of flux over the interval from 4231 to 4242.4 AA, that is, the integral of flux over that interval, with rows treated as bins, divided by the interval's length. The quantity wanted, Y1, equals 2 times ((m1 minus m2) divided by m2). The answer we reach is 127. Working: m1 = 36.7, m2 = 0.57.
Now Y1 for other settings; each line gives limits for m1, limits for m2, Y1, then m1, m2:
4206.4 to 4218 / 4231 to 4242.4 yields 104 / 35.9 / 0.68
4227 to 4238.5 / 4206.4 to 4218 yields 183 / 35.1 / 0.38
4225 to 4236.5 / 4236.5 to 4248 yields 111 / 34.4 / 0.61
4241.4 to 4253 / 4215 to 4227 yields 47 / 37.5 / 1.53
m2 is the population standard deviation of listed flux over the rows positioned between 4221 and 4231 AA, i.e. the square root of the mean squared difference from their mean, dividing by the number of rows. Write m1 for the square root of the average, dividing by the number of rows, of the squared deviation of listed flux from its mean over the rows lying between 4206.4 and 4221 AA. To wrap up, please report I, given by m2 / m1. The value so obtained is 2.0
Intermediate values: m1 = 1.0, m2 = 2.03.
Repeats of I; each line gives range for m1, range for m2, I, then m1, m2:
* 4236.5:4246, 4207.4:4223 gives 1.4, 0.7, 1.01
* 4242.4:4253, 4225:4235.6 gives 3.4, 0.6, 1.96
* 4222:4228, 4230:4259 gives 0.6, 1.7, 1.11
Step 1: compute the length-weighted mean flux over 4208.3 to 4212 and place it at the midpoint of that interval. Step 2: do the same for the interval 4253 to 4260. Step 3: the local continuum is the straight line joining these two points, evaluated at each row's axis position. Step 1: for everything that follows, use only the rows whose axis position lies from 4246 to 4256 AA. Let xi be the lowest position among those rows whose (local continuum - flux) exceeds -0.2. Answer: 4254.62 AA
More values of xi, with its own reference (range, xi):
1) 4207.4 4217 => 4207.86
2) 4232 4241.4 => 4232.15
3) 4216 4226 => 4223.39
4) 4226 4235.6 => 4226.31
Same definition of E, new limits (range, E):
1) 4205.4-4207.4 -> 1230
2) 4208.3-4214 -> 1285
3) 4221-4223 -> 1403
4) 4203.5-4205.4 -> 1135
